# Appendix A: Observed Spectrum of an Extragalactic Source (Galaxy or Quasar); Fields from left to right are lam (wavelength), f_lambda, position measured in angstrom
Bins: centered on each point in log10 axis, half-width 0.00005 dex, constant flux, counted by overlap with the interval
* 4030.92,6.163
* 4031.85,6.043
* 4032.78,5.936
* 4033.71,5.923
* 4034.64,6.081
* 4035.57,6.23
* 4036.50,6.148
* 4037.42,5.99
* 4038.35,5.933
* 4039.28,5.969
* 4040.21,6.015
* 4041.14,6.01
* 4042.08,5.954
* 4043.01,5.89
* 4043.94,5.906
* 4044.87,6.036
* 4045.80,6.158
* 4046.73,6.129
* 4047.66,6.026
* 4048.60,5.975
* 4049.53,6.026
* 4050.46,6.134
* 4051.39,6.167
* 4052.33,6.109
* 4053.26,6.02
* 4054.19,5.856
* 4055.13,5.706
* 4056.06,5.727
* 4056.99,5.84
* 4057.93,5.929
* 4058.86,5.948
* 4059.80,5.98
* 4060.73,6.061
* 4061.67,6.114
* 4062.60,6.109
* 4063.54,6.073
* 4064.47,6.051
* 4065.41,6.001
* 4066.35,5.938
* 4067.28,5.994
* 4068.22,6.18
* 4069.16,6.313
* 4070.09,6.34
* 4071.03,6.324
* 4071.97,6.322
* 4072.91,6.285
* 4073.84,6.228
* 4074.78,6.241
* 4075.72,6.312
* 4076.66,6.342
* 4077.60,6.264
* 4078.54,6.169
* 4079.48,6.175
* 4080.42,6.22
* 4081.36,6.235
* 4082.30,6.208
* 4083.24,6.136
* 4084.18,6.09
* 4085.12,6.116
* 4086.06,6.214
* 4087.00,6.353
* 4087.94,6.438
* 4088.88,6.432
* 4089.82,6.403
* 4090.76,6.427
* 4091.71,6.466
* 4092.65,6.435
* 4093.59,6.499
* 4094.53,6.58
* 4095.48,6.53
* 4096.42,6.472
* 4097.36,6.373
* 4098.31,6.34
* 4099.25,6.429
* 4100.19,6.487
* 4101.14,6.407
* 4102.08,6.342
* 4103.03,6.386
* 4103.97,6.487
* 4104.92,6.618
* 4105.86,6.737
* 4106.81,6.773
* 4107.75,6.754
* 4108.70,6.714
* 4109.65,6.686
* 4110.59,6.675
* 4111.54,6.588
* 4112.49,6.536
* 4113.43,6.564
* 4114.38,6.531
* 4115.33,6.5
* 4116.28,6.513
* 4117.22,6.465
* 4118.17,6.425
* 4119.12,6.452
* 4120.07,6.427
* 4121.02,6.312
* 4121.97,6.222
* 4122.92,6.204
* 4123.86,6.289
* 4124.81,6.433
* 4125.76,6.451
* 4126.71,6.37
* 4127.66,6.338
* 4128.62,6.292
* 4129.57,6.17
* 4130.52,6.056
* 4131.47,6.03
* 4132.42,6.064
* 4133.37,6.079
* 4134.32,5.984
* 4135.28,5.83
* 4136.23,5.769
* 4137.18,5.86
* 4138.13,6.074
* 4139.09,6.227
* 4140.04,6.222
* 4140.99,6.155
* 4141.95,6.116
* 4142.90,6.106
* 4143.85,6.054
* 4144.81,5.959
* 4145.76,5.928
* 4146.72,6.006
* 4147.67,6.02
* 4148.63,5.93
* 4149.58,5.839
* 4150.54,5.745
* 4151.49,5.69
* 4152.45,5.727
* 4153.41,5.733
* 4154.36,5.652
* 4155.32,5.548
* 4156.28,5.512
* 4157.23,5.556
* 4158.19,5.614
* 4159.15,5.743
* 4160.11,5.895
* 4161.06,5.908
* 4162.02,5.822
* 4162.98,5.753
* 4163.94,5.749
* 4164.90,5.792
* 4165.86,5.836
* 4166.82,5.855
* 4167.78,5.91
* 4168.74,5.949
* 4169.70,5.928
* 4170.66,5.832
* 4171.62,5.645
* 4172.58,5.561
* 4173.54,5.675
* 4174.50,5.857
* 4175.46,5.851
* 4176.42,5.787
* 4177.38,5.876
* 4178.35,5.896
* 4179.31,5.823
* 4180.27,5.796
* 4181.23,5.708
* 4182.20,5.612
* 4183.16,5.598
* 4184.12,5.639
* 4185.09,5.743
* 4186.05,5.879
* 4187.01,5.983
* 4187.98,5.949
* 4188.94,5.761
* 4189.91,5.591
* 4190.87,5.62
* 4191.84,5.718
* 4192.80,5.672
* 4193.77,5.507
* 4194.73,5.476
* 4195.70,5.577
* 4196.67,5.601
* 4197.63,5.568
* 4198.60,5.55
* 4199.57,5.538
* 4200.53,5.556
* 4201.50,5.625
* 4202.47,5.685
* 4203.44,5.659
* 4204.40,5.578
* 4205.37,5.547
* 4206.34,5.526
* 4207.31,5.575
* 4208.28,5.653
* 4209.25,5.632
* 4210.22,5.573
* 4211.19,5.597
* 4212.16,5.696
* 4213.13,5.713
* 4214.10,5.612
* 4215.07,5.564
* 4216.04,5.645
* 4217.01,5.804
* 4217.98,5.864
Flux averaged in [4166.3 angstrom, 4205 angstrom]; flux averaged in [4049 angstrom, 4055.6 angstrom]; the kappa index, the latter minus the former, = 0.3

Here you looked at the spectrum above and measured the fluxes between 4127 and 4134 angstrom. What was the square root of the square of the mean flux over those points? 6.1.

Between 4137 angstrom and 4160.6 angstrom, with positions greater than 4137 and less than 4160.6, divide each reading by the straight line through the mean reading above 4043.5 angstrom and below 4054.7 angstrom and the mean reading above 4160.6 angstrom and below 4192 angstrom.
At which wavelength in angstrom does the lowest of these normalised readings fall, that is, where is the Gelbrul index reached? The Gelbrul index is 4156.28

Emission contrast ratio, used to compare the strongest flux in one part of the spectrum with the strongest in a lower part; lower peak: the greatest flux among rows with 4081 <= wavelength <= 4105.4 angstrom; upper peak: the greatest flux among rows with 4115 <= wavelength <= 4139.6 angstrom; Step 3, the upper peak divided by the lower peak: 0.98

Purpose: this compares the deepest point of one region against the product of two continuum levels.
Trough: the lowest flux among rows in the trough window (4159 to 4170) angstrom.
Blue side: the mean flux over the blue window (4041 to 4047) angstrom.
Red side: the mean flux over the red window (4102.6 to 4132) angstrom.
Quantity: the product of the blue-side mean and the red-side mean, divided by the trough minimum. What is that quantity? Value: 6.75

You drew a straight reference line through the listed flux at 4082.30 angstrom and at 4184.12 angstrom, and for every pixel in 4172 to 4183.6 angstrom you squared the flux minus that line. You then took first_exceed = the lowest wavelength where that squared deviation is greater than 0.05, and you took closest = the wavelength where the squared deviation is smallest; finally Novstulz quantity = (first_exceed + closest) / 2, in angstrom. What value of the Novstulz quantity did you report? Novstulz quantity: 4175.9 angstrom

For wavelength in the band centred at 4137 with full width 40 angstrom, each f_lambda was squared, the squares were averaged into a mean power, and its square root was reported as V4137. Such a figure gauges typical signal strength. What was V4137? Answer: 6.07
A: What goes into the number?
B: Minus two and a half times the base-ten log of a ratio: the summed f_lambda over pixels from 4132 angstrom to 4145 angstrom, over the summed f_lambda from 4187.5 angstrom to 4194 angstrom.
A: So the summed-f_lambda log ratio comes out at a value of -0.82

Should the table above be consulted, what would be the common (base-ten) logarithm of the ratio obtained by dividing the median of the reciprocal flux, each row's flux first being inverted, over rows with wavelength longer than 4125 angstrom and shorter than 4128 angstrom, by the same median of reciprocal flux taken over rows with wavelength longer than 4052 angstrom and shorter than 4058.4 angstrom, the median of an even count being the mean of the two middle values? -0.04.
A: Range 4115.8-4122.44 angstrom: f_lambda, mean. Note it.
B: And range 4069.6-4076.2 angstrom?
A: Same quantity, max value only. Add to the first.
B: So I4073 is 12.7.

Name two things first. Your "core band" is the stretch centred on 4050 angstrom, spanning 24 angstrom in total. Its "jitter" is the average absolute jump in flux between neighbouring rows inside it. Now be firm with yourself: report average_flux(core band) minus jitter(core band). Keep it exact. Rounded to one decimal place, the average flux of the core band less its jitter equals 5.9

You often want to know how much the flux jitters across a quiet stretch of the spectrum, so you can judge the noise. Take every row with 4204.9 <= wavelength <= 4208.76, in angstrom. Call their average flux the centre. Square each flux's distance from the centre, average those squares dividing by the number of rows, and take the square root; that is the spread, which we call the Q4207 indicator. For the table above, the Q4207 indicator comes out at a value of 0.05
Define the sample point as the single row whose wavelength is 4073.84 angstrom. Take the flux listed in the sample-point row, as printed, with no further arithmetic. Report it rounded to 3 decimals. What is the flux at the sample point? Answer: 6.228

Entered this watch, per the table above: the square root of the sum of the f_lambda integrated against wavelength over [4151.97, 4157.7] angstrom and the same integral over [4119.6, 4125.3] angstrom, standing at 8.26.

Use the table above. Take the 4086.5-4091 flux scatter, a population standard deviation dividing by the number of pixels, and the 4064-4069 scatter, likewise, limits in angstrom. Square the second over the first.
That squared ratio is 6.9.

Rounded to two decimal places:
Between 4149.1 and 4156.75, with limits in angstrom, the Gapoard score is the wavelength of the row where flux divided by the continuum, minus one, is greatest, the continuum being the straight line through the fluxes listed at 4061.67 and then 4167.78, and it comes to 4149.58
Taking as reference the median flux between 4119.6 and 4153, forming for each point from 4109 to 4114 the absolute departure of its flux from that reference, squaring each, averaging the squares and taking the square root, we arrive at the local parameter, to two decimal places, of 0.54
